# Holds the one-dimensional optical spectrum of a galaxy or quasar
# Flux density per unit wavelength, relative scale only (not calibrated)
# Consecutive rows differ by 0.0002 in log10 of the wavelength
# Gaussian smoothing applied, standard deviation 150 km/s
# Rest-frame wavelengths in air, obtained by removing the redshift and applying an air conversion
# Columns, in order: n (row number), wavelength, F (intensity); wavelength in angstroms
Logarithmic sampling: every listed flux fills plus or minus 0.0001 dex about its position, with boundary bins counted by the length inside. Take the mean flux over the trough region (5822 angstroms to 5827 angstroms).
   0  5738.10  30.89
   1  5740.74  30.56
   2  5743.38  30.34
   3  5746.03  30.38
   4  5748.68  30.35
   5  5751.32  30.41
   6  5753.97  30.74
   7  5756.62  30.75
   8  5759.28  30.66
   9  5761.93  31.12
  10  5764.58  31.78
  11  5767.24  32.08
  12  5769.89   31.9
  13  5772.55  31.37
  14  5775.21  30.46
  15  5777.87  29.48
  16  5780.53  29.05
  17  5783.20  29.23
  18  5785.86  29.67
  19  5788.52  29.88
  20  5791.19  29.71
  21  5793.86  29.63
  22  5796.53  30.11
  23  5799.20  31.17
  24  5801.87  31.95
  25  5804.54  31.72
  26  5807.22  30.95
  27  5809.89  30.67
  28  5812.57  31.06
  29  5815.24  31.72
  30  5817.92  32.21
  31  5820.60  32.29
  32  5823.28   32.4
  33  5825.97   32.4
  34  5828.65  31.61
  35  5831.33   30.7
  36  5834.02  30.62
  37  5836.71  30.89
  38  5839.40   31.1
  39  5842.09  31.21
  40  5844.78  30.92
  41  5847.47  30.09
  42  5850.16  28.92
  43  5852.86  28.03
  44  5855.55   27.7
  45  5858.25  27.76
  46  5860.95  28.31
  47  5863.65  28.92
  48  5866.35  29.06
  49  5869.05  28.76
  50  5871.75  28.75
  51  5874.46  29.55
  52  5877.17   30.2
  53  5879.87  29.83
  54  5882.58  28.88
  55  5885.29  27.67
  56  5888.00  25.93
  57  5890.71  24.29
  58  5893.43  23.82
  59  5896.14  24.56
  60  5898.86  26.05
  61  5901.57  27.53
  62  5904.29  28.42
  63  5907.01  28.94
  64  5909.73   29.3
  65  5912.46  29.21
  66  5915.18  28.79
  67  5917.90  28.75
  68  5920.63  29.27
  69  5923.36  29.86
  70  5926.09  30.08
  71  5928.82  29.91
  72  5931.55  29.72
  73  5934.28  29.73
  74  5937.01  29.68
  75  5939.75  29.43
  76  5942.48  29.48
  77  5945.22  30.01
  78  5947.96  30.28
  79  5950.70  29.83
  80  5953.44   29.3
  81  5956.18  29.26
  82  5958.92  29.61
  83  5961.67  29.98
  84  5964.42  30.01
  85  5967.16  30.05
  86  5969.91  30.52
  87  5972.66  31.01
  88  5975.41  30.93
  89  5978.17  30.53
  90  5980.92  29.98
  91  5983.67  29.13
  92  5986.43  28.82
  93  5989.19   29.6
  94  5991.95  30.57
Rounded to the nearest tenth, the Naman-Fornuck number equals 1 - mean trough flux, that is -31.4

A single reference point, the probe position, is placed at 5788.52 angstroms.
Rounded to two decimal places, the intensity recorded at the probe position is 29.88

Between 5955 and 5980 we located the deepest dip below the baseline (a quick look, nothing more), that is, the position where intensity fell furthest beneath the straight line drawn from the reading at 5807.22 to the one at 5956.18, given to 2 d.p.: 5956.18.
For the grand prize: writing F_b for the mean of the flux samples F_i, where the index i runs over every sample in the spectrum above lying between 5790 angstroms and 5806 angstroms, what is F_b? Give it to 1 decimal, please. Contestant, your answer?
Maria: 30.7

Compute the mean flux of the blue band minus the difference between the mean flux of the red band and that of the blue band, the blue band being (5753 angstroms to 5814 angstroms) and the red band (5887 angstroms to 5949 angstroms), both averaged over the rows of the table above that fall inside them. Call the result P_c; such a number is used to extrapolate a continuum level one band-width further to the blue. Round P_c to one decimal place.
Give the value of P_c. 32.9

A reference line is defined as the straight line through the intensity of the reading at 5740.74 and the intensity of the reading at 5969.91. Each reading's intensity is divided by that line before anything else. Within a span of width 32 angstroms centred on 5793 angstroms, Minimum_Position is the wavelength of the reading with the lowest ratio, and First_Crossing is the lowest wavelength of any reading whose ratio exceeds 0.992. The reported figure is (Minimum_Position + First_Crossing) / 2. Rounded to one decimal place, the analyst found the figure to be 5789.9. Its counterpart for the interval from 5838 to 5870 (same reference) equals 5847.5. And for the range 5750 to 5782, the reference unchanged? 5765.9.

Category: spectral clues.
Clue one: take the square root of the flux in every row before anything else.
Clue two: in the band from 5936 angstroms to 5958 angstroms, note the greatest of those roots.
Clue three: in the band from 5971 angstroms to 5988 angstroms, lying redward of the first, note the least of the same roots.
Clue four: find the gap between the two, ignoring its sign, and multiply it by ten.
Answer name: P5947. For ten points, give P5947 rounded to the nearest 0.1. 1.3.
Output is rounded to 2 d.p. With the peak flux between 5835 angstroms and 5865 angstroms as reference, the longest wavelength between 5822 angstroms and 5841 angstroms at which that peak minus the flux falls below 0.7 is 5839.40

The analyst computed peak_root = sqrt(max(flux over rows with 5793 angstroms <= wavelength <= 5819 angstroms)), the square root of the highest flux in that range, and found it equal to 5.68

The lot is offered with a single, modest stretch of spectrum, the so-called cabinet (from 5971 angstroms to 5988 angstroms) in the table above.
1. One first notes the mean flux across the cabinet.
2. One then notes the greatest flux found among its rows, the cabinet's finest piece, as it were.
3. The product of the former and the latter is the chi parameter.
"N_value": 932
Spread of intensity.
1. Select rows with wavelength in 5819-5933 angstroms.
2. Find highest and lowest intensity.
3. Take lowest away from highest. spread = 8.6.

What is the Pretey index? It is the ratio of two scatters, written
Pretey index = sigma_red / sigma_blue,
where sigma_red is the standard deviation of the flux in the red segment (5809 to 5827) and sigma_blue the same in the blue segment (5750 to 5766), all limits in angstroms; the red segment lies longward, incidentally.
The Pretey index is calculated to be 1.5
